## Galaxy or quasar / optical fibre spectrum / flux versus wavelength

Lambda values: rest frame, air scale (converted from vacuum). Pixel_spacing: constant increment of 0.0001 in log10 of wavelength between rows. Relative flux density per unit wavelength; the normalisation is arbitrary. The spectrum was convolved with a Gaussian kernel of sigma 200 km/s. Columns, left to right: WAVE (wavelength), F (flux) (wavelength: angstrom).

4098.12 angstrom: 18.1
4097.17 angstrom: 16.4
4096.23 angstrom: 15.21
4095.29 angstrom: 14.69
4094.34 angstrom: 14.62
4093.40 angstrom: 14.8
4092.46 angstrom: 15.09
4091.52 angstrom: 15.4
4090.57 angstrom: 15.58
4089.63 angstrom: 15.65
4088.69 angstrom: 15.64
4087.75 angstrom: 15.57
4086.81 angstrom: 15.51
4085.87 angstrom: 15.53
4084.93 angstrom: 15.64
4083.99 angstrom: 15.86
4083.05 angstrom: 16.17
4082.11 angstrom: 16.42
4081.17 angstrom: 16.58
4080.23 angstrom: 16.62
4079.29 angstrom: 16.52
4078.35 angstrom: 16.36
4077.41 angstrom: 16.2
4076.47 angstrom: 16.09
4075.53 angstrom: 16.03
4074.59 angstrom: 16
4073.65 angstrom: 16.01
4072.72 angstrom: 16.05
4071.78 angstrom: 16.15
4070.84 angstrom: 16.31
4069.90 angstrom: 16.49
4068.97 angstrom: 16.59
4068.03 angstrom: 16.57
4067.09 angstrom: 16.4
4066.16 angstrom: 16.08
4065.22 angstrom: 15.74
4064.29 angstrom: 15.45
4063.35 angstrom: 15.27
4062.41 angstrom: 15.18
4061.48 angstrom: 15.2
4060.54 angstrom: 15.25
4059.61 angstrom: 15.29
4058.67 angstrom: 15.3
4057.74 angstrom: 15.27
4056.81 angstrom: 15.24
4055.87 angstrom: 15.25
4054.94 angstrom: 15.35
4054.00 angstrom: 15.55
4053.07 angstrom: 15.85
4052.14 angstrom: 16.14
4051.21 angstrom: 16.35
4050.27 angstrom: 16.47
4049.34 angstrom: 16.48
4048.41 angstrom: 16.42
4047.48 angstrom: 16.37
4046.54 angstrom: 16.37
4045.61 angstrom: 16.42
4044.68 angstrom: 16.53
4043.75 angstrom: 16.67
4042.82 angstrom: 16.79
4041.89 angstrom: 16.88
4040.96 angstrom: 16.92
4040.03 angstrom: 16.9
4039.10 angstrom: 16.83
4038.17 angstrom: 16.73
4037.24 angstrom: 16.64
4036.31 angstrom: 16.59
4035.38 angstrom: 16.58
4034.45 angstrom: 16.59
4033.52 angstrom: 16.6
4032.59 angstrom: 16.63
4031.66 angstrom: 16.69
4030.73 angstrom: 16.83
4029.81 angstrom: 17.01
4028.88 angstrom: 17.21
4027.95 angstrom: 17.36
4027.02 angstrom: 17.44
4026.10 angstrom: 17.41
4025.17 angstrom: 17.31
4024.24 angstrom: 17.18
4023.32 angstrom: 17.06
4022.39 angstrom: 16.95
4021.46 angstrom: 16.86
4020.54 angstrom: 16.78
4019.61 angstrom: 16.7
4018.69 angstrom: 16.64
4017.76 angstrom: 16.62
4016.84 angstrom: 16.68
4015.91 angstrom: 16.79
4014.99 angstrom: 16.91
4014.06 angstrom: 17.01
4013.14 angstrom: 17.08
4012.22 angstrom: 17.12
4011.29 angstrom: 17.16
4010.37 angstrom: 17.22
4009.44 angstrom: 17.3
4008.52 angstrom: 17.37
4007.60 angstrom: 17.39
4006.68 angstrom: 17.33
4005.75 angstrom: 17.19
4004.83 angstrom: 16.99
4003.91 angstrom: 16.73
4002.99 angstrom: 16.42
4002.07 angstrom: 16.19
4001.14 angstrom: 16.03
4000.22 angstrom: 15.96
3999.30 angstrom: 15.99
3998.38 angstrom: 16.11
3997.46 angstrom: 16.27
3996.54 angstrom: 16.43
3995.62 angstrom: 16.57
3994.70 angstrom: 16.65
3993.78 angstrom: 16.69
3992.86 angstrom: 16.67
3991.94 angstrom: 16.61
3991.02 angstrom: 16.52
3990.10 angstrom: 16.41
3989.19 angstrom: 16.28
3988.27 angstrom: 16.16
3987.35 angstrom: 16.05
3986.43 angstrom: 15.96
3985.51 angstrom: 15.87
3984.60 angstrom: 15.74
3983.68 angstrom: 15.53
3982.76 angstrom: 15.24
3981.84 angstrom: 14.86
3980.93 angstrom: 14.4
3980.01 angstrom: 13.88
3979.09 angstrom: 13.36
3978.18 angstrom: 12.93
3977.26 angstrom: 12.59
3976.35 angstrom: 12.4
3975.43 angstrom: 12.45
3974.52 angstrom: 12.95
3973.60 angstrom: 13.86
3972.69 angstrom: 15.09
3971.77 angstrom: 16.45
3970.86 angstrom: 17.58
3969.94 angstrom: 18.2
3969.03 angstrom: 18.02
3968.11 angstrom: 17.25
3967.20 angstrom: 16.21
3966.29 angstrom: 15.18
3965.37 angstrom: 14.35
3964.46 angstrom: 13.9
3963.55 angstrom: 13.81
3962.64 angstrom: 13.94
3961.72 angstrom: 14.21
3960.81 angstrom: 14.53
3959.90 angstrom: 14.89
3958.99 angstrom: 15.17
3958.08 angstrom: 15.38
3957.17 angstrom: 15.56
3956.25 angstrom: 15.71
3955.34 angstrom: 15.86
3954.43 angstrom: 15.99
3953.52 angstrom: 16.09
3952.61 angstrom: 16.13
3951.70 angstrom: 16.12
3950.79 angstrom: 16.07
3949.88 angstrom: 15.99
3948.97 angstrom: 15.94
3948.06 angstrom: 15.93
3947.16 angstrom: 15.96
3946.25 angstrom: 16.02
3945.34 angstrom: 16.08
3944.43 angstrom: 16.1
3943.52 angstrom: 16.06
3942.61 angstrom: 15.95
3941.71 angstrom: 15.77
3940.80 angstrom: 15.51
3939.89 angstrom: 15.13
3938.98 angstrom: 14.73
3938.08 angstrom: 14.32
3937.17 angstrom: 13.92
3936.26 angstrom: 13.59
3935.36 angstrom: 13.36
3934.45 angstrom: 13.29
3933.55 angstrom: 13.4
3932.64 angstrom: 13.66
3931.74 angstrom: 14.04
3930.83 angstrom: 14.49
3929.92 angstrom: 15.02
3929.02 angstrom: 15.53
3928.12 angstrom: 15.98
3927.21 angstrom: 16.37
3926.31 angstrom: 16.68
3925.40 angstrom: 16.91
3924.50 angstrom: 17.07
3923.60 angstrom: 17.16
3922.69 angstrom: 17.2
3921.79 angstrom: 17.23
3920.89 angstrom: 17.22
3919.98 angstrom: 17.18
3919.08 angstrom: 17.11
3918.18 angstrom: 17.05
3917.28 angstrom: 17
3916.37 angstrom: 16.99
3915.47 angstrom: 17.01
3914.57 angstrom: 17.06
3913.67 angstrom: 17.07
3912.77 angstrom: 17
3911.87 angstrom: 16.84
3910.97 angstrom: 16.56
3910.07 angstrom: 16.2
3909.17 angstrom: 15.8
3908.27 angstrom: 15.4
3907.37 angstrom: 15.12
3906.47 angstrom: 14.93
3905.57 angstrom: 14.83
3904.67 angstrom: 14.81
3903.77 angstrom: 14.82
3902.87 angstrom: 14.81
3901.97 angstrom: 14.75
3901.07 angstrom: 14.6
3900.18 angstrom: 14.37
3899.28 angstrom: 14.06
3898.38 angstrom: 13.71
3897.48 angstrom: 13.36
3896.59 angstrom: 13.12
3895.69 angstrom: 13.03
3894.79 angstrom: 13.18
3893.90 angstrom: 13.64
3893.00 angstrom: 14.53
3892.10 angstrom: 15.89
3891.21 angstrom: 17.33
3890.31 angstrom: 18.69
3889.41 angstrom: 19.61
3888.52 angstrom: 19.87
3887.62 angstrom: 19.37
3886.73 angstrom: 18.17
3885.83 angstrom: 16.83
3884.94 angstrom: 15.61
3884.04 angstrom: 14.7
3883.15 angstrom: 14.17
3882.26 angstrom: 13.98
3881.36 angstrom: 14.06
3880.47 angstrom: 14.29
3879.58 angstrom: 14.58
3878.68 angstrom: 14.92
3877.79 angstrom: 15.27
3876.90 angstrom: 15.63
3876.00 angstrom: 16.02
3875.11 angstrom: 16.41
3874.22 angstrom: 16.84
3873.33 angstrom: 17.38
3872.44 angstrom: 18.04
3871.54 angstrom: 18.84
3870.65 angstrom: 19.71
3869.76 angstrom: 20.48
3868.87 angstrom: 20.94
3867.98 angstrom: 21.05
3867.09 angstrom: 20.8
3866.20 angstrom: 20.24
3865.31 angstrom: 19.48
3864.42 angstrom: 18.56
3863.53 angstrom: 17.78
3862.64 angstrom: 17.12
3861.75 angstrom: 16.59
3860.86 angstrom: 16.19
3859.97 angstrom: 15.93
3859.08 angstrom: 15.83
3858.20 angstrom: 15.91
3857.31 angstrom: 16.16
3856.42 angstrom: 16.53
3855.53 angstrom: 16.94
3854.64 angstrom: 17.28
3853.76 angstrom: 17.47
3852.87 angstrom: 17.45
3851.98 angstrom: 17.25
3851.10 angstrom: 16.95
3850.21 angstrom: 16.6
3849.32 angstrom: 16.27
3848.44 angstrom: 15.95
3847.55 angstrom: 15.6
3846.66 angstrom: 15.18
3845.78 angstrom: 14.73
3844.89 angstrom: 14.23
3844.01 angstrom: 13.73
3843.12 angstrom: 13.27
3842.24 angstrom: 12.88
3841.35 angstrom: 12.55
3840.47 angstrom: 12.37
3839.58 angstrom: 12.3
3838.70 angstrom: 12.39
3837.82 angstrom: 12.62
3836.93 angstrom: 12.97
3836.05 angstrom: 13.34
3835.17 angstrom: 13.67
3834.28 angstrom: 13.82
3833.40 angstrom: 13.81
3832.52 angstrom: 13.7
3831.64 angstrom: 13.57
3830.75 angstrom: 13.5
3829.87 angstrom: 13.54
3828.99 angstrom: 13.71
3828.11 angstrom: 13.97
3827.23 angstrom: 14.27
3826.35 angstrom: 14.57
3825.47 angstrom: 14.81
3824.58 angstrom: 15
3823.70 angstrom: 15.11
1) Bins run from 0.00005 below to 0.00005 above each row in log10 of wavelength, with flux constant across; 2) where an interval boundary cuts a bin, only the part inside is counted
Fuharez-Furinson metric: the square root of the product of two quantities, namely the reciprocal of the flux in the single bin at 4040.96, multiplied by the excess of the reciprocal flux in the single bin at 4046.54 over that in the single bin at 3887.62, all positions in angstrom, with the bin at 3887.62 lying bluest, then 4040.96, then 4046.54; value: 0.024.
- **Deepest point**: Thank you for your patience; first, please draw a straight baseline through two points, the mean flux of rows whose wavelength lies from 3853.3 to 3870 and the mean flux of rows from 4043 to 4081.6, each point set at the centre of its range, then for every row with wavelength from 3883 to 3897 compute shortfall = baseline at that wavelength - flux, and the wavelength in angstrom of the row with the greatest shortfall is 3895.69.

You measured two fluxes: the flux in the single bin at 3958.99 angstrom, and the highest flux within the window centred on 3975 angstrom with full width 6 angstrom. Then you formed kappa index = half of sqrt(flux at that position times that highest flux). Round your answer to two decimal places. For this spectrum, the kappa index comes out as 7.56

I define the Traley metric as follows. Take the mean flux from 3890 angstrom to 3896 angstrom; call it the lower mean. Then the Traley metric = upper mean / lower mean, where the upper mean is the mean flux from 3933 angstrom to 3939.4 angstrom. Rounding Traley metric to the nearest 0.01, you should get 0.91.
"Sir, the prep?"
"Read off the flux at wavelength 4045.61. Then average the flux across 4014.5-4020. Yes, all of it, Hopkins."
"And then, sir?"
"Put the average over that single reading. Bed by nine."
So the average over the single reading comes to 1.02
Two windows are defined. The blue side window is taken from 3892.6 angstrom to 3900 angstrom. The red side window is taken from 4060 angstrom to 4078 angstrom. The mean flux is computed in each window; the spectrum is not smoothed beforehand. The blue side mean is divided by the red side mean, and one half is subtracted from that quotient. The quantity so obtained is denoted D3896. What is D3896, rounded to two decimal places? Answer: 0.35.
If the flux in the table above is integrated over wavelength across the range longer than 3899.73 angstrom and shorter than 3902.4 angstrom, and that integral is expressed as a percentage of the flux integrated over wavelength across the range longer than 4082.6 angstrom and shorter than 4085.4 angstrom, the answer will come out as 88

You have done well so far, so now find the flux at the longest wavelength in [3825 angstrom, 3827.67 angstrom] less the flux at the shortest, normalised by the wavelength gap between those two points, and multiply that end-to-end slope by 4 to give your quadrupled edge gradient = -1.2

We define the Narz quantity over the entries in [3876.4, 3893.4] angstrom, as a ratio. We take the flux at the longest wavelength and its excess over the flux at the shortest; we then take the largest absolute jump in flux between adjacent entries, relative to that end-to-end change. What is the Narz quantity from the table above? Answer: -1.31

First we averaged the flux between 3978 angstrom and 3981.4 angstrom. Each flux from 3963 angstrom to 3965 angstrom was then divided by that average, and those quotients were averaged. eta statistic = 1.02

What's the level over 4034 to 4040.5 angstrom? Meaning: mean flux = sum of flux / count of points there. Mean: 16.7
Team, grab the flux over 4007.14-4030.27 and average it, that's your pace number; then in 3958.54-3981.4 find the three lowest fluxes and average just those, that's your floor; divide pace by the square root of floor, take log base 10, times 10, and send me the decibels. 6.8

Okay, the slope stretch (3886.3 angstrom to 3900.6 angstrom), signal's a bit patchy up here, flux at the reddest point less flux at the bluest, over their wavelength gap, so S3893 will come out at -0.3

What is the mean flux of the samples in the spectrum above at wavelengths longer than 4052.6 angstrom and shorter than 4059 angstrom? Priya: 15.4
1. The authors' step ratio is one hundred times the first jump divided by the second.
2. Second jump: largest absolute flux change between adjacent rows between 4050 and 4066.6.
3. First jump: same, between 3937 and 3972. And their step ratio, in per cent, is 332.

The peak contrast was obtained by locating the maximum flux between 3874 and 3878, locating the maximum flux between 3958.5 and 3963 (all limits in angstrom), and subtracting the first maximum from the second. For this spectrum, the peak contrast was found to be -1.7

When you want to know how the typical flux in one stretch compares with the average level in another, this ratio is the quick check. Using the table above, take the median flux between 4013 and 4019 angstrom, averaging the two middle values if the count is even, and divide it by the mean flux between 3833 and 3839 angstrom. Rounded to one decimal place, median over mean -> 1.3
